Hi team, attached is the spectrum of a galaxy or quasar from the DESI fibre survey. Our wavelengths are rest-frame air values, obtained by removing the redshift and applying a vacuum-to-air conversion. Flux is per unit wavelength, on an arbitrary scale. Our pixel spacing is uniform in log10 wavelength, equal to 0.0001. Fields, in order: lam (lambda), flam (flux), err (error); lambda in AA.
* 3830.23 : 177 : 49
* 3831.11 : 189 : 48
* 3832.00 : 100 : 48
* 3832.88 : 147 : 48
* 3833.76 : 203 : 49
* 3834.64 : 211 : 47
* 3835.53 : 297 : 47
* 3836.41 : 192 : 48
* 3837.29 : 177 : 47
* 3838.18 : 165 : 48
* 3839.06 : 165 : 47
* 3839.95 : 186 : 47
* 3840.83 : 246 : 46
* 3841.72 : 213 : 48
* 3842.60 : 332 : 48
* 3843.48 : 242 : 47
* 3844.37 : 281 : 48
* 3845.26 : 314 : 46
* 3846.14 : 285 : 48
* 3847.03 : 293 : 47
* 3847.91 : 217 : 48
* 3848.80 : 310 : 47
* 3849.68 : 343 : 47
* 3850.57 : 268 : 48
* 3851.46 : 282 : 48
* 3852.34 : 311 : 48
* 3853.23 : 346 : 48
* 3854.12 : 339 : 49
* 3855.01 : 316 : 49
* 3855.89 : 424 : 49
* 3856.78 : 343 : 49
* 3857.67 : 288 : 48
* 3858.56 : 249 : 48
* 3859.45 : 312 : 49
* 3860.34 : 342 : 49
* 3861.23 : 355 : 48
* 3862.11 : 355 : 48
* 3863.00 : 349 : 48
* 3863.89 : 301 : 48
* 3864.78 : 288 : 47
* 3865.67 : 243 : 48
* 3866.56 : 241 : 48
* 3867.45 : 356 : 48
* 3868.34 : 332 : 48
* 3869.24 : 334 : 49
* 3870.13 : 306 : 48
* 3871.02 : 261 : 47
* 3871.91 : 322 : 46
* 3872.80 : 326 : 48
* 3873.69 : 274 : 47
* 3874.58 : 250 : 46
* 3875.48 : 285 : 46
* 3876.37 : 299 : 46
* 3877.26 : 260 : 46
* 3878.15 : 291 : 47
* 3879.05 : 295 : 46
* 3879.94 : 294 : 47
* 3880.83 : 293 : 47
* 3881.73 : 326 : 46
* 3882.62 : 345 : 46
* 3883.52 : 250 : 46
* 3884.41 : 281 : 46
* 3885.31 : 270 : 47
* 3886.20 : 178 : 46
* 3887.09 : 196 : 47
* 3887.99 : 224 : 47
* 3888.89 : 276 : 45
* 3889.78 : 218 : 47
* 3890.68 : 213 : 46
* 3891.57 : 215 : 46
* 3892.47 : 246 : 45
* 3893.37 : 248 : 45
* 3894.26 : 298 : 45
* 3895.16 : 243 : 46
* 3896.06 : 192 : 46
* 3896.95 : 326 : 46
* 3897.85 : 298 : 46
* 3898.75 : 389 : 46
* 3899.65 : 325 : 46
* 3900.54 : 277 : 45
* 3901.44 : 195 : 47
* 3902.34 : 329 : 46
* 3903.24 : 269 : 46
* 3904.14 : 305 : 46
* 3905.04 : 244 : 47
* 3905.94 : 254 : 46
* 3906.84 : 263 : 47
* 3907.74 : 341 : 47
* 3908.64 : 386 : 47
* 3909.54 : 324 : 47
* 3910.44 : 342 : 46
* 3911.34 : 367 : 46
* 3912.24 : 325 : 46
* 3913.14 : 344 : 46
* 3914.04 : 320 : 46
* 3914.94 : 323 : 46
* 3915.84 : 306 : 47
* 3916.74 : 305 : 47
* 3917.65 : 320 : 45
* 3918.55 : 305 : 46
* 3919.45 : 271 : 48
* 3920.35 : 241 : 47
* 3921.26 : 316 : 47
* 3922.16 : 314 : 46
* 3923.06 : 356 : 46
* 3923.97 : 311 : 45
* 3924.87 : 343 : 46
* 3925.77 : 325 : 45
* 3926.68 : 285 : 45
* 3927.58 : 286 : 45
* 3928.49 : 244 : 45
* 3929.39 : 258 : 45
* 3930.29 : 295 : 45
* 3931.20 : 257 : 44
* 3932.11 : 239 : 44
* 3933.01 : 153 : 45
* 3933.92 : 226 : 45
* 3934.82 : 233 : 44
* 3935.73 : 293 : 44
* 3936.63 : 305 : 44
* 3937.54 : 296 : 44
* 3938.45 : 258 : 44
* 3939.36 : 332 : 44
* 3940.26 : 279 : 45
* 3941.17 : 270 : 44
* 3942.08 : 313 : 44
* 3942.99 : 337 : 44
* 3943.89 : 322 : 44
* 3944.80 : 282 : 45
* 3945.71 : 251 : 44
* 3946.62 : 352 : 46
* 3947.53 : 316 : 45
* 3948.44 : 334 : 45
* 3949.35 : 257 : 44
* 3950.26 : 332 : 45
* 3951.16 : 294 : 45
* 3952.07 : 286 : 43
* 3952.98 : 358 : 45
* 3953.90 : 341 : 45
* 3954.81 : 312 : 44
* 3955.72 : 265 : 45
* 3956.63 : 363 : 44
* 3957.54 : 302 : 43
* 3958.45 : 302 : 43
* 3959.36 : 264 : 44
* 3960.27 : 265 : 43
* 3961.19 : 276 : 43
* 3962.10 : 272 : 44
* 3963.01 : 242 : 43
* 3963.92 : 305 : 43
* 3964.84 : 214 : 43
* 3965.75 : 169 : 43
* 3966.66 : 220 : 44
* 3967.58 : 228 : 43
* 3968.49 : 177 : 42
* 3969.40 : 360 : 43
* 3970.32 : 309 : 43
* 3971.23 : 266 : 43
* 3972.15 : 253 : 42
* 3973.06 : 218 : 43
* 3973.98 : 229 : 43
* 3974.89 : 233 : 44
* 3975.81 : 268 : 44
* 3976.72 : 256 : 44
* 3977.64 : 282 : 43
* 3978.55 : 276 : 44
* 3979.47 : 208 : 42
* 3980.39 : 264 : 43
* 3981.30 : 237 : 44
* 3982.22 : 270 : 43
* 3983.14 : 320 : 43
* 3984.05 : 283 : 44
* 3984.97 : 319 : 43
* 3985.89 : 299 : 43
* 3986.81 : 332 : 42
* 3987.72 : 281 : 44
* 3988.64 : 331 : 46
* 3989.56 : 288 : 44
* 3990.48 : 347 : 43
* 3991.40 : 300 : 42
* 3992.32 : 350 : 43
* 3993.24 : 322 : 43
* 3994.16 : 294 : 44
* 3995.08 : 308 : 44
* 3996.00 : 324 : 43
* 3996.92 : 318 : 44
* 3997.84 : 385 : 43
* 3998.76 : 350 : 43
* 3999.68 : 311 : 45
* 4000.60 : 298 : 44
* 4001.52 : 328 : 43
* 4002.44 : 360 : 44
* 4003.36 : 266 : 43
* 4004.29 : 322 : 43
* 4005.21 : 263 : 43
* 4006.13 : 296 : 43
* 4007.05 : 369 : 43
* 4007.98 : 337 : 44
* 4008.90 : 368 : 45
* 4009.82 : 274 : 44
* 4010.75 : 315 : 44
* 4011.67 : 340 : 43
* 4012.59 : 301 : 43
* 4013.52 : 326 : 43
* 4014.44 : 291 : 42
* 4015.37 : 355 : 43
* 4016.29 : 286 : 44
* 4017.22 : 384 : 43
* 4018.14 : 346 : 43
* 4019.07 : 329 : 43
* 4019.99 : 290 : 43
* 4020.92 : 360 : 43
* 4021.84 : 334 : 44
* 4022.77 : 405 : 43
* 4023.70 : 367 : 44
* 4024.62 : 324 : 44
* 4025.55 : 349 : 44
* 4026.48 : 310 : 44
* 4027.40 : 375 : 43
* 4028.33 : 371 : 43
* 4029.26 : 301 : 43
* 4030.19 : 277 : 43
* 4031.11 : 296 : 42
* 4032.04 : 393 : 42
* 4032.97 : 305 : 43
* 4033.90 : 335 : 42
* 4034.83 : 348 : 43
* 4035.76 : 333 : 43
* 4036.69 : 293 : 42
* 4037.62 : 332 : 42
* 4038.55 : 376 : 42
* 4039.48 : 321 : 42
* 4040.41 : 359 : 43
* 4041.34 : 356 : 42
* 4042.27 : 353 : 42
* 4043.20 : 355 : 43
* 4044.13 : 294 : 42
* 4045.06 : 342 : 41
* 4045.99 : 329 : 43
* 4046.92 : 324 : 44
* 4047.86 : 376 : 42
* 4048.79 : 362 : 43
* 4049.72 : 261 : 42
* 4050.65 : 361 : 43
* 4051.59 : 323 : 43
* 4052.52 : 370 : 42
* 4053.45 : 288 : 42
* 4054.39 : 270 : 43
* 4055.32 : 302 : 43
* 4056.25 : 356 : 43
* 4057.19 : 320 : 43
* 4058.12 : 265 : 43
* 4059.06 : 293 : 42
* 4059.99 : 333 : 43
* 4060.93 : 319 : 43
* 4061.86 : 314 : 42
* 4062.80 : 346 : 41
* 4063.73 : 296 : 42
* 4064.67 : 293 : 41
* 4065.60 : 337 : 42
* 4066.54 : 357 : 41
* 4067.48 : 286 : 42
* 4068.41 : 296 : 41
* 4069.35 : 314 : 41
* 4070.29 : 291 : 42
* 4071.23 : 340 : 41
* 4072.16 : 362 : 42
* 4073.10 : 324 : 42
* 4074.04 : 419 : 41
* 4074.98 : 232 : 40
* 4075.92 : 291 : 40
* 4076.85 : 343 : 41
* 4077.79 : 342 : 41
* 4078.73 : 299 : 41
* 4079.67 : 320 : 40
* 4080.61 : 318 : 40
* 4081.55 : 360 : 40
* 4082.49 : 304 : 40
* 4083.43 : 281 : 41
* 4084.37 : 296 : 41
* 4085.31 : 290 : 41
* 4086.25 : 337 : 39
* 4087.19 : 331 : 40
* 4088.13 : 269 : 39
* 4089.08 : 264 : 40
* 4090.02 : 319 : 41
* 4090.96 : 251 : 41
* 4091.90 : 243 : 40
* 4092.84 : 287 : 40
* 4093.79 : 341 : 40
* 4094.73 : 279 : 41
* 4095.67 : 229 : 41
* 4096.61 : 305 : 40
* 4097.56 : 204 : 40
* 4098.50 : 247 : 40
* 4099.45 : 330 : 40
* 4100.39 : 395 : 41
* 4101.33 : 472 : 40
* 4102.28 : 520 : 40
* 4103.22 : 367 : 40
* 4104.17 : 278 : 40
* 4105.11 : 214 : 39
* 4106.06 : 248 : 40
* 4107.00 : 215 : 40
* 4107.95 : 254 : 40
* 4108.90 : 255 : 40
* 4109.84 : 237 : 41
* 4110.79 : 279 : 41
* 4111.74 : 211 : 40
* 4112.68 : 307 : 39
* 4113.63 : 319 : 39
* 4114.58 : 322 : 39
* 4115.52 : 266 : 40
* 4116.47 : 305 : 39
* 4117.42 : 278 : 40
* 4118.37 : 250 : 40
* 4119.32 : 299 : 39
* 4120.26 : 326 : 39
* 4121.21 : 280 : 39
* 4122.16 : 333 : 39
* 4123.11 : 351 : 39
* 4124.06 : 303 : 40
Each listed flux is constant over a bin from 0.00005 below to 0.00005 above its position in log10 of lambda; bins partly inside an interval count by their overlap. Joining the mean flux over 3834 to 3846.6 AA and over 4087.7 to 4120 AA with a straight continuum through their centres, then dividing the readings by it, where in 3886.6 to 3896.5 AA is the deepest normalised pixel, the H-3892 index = 3896.06 AA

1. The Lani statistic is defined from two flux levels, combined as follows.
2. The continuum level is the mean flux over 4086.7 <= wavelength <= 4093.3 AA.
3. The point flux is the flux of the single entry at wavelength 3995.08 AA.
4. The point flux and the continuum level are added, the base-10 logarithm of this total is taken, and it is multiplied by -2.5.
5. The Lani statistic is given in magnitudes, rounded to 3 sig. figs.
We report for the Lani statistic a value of -6.92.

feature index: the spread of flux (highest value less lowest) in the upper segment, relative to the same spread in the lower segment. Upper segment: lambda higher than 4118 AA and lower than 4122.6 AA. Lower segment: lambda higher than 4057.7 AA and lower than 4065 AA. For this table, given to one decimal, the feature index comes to 1.0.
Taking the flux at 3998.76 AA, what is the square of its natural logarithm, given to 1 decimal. 34.3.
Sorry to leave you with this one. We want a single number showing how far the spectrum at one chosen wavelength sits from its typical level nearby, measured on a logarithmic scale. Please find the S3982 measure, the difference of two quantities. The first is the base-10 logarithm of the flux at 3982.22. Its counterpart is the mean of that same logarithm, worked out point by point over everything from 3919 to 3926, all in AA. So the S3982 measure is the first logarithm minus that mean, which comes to -0.057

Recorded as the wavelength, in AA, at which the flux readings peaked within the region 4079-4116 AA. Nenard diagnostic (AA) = 4102.28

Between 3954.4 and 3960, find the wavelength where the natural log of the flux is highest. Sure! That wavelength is 3956.63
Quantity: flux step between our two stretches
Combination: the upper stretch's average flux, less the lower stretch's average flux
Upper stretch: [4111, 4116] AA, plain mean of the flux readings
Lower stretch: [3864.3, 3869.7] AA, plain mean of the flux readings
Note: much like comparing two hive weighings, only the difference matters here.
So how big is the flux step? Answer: -14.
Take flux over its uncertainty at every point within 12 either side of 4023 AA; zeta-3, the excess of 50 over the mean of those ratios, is 42.2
